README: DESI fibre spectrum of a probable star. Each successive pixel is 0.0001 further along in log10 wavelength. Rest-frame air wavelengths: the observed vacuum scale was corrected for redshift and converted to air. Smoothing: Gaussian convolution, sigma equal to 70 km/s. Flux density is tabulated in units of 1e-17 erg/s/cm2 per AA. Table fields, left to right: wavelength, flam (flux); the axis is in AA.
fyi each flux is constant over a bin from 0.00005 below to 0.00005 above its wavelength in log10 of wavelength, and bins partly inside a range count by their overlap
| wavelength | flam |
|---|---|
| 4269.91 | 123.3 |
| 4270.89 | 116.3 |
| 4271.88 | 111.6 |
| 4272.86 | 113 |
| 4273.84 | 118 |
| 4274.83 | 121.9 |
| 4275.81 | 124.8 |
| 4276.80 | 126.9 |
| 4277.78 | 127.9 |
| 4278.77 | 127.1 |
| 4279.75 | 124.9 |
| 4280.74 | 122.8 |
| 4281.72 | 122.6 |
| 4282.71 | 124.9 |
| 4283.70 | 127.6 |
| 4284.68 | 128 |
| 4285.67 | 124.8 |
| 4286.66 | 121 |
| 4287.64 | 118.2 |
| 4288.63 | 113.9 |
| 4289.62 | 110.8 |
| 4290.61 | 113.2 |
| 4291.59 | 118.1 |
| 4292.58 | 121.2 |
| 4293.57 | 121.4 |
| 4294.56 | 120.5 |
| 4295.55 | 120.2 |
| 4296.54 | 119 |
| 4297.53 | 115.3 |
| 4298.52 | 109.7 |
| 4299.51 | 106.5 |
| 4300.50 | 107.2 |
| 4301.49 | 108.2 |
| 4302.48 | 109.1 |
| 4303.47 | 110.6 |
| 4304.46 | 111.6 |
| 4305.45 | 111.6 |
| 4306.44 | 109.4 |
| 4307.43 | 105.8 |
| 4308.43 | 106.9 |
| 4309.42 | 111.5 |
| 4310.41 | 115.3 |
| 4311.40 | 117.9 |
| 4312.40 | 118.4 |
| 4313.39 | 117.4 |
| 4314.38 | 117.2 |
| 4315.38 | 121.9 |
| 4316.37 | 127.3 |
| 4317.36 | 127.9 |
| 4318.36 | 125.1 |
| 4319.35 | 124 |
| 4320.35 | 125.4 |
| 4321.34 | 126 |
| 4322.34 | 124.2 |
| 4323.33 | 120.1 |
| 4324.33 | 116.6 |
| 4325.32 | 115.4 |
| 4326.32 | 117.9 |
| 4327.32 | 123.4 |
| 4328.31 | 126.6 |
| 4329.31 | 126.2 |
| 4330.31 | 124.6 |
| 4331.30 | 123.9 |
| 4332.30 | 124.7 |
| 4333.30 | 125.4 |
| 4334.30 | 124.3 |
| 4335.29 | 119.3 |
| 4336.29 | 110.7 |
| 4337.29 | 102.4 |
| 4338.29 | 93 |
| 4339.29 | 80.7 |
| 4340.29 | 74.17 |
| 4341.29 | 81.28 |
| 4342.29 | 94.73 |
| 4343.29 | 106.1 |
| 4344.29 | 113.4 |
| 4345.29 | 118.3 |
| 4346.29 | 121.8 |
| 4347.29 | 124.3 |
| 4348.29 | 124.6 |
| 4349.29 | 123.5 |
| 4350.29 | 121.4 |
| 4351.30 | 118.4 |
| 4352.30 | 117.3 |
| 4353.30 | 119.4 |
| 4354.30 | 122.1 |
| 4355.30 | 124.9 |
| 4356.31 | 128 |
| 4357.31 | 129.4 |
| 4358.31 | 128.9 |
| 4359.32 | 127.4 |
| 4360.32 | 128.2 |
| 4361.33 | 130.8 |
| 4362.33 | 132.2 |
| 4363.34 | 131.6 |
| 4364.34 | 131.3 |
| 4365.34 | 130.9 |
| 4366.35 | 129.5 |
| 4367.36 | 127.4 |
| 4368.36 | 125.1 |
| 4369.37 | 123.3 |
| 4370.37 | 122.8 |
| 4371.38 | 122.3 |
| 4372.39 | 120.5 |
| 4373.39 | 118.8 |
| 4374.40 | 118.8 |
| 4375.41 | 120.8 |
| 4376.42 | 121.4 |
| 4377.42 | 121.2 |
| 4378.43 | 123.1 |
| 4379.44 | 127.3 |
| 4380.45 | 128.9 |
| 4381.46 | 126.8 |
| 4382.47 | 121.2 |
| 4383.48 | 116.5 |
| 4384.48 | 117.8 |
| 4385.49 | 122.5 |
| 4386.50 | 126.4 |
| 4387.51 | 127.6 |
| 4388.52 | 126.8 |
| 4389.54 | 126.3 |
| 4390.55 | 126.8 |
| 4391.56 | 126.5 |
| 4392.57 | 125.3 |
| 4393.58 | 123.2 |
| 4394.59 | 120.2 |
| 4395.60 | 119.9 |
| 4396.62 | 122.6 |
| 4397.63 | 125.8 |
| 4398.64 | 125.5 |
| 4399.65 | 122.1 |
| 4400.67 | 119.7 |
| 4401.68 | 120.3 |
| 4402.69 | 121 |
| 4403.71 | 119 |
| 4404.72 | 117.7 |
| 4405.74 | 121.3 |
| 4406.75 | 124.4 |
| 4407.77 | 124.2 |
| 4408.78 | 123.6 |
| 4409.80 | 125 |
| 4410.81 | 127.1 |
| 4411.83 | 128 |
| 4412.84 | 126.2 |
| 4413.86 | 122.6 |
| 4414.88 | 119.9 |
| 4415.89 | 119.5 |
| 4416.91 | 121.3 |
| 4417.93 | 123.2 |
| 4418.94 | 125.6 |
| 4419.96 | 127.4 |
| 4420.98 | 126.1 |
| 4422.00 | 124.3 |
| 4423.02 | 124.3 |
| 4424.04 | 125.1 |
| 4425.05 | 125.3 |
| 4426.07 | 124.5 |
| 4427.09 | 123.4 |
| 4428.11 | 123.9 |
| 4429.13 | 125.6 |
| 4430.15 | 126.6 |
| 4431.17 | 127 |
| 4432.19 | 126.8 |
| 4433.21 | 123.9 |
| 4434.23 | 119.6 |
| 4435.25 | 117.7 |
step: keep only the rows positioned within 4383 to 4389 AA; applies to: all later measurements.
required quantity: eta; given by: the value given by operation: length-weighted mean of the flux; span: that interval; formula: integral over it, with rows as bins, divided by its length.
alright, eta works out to 123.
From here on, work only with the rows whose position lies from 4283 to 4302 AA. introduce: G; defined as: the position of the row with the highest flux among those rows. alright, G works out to 4284.68 AA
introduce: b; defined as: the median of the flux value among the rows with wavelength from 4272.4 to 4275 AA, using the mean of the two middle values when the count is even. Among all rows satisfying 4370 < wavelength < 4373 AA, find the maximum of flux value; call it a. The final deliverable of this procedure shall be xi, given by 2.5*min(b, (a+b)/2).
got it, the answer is 295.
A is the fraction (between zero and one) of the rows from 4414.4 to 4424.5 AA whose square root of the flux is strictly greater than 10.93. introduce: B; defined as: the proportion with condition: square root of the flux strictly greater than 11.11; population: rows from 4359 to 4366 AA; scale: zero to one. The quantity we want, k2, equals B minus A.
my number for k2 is 0.00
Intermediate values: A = 1.00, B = 1.00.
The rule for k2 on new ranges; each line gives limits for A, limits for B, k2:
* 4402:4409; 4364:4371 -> 0.00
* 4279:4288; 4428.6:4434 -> 0.11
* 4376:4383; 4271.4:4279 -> -0.50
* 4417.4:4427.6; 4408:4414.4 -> -0.17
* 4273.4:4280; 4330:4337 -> -0.14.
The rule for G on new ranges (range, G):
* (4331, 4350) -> 4333.30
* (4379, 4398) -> 4380.45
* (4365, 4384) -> 4365.34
